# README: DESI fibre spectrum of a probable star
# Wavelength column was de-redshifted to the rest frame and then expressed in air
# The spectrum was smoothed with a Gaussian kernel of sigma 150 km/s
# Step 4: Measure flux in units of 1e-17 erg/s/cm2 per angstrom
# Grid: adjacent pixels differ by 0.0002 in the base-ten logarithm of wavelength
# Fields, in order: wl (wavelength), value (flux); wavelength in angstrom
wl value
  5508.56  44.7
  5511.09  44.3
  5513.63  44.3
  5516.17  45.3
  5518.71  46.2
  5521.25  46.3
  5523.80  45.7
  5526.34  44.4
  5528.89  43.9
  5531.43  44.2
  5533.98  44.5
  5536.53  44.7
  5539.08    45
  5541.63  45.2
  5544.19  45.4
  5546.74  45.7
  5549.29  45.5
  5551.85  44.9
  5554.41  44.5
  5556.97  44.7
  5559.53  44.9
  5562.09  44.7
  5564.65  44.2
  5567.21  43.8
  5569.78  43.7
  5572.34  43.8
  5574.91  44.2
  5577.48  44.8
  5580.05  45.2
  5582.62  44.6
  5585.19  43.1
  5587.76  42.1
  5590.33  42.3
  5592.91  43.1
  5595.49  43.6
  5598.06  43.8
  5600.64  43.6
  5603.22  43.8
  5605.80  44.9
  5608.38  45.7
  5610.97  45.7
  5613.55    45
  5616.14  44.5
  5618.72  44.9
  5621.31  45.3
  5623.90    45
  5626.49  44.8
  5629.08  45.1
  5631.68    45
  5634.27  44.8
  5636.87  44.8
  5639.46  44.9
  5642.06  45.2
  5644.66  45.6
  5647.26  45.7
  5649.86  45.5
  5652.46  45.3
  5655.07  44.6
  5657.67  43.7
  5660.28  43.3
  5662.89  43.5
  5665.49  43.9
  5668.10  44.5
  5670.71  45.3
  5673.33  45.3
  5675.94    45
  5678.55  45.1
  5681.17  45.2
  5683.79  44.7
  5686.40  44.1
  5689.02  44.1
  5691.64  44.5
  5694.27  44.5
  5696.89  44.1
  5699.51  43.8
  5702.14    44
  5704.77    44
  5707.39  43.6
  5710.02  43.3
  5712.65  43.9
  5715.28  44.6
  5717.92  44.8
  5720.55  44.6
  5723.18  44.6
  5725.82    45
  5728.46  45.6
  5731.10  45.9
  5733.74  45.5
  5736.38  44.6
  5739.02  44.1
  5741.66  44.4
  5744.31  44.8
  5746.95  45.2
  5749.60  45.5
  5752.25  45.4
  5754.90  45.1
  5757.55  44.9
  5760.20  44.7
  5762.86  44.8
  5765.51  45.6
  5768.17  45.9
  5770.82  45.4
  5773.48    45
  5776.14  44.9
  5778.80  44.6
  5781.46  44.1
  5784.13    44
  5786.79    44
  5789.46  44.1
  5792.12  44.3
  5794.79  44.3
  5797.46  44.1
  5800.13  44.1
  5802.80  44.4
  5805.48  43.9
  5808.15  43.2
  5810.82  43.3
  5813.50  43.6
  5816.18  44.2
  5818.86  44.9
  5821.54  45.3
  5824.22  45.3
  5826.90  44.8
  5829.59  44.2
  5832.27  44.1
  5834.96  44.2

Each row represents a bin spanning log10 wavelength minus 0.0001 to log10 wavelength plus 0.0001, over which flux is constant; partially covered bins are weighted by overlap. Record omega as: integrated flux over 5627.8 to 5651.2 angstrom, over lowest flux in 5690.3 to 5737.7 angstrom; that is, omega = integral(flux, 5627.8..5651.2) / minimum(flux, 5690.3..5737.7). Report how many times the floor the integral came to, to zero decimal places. 24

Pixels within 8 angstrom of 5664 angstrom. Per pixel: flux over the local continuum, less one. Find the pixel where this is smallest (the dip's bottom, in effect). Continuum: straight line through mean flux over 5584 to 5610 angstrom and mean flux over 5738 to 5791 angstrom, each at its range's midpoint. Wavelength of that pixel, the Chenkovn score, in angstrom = 5660.28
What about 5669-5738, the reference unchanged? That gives 5710.02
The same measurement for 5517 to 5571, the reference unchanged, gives 5569.78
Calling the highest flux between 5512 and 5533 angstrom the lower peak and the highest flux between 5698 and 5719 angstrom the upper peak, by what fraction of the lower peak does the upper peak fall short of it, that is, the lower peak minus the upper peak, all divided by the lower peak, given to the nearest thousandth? 0.032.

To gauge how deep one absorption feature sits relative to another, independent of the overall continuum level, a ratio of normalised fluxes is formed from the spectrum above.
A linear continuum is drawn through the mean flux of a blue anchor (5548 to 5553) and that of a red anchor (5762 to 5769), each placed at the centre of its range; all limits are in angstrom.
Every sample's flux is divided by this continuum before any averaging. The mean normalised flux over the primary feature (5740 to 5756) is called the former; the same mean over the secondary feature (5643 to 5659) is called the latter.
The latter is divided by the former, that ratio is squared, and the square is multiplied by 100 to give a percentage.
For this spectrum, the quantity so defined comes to 100.5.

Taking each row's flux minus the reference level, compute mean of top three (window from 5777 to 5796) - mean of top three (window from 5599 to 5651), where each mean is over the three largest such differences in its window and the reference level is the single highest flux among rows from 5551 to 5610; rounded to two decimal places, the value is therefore -1.30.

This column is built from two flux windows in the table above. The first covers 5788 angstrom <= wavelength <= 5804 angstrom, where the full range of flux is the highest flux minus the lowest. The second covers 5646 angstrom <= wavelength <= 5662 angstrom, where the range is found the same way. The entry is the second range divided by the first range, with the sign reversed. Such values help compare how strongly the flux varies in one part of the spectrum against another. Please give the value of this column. -8.0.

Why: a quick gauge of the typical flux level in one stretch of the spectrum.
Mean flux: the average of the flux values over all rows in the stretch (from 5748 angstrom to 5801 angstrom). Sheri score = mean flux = 44.7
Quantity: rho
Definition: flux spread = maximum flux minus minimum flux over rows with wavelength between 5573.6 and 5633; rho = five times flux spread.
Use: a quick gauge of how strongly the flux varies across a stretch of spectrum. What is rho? 18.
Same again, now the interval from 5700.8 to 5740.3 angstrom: 13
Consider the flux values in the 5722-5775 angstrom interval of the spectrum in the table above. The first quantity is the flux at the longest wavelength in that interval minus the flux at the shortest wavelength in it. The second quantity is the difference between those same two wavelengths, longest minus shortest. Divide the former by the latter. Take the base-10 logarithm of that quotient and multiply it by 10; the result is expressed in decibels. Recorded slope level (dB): -21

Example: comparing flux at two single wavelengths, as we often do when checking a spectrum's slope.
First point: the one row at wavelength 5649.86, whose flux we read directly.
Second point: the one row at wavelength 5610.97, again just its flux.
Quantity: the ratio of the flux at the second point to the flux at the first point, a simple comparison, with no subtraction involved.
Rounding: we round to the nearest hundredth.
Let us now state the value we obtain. 1.00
